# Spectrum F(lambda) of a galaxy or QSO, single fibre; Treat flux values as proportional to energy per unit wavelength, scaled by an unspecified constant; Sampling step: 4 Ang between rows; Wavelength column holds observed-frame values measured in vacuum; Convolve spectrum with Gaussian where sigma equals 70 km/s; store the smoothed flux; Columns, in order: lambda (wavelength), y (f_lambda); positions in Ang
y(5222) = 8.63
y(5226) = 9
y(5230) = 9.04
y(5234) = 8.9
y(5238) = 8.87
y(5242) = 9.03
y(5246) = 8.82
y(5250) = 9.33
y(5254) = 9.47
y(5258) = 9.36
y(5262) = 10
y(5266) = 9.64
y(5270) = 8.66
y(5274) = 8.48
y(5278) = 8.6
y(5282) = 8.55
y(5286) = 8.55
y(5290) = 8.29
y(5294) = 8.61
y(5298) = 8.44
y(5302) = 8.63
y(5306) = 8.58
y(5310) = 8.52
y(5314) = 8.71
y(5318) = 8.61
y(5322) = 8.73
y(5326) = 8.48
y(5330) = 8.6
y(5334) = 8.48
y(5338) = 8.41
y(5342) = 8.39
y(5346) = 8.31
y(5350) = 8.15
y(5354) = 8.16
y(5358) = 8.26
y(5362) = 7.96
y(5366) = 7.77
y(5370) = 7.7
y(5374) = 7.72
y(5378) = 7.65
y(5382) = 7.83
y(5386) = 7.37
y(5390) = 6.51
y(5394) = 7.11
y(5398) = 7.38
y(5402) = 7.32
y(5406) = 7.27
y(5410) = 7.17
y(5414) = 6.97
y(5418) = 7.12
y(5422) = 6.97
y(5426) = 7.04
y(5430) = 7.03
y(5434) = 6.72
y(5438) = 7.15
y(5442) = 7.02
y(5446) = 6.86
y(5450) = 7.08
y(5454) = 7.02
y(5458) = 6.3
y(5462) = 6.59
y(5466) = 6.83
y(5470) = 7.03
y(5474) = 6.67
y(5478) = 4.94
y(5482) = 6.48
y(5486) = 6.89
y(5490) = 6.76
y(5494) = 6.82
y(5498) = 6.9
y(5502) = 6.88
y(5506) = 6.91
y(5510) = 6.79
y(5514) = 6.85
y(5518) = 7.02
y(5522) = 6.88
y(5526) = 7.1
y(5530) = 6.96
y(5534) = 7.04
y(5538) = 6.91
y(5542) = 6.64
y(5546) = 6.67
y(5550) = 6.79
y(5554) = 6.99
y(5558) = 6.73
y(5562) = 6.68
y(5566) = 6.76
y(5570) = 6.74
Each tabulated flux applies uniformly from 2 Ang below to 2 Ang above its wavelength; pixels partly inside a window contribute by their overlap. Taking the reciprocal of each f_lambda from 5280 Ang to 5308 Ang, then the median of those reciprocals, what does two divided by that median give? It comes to 17.1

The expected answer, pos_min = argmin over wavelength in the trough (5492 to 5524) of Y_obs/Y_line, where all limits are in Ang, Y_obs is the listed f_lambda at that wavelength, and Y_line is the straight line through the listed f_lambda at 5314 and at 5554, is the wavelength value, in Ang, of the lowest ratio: 5494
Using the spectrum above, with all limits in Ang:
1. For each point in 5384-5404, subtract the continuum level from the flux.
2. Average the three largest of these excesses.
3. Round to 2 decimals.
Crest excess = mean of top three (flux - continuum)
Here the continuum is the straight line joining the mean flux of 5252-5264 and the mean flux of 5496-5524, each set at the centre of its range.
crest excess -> -0.77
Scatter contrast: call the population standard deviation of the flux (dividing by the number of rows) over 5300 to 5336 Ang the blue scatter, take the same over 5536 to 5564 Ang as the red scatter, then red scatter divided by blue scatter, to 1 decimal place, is 1.4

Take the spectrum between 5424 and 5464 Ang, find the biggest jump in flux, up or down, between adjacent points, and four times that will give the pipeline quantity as 2.9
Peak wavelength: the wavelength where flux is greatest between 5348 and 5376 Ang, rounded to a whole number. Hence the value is 5358 Ang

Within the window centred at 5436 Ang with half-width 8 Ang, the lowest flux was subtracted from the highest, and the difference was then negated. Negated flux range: -0.43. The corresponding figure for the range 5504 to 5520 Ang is -0.23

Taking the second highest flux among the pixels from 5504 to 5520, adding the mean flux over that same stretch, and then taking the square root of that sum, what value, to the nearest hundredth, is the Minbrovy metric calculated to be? 3.72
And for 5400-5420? 3.80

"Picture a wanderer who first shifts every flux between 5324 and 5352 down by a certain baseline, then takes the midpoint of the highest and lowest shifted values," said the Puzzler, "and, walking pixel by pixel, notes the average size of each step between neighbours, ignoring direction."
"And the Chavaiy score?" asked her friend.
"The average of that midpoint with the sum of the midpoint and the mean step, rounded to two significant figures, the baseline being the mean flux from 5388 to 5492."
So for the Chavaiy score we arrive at 1.6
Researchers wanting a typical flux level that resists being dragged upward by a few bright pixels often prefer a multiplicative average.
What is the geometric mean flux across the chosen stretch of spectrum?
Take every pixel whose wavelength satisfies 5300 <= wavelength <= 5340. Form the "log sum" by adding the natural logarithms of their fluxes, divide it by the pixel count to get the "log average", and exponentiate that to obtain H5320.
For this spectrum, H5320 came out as 8.57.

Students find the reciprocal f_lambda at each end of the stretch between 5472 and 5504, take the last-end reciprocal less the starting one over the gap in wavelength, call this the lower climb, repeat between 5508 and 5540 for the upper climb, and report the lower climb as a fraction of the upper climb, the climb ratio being 1.8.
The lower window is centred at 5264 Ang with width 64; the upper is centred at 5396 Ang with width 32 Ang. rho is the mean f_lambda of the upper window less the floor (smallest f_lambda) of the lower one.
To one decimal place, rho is -1.0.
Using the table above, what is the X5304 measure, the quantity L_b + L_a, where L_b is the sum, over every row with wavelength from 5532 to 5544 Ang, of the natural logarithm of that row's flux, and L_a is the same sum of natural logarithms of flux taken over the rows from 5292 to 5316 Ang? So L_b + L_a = 18.7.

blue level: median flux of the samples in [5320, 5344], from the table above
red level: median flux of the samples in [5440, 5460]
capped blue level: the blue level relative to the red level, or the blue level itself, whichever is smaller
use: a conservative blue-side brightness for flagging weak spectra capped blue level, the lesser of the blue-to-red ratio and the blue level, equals 1.21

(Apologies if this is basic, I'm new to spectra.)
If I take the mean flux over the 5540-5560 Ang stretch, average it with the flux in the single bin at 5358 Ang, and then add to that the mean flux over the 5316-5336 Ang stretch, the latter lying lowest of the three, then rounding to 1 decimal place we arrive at 16.1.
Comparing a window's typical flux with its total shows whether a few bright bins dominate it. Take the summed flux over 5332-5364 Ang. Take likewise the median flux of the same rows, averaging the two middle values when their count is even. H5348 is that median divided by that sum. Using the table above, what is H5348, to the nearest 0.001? 0.125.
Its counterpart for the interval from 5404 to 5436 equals 0.125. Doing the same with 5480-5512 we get 0.126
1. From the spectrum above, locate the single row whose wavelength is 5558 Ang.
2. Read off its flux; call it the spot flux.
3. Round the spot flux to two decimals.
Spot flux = 6.73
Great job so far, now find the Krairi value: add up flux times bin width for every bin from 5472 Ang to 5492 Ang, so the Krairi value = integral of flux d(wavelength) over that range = 127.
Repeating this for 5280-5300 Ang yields 170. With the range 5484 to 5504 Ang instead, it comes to 137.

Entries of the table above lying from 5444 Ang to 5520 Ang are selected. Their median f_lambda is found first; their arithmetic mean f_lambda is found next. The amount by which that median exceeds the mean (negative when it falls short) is 0.133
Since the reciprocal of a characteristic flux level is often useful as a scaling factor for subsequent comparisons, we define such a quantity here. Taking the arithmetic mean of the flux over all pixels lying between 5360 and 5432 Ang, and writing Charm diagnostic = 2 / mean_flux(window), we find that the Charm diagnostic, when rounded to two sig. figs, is 0.27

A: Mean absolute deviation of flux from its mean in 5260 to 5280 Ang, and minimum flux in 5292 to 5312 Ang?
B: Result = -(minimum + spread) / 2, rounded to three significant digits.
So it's -4.52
